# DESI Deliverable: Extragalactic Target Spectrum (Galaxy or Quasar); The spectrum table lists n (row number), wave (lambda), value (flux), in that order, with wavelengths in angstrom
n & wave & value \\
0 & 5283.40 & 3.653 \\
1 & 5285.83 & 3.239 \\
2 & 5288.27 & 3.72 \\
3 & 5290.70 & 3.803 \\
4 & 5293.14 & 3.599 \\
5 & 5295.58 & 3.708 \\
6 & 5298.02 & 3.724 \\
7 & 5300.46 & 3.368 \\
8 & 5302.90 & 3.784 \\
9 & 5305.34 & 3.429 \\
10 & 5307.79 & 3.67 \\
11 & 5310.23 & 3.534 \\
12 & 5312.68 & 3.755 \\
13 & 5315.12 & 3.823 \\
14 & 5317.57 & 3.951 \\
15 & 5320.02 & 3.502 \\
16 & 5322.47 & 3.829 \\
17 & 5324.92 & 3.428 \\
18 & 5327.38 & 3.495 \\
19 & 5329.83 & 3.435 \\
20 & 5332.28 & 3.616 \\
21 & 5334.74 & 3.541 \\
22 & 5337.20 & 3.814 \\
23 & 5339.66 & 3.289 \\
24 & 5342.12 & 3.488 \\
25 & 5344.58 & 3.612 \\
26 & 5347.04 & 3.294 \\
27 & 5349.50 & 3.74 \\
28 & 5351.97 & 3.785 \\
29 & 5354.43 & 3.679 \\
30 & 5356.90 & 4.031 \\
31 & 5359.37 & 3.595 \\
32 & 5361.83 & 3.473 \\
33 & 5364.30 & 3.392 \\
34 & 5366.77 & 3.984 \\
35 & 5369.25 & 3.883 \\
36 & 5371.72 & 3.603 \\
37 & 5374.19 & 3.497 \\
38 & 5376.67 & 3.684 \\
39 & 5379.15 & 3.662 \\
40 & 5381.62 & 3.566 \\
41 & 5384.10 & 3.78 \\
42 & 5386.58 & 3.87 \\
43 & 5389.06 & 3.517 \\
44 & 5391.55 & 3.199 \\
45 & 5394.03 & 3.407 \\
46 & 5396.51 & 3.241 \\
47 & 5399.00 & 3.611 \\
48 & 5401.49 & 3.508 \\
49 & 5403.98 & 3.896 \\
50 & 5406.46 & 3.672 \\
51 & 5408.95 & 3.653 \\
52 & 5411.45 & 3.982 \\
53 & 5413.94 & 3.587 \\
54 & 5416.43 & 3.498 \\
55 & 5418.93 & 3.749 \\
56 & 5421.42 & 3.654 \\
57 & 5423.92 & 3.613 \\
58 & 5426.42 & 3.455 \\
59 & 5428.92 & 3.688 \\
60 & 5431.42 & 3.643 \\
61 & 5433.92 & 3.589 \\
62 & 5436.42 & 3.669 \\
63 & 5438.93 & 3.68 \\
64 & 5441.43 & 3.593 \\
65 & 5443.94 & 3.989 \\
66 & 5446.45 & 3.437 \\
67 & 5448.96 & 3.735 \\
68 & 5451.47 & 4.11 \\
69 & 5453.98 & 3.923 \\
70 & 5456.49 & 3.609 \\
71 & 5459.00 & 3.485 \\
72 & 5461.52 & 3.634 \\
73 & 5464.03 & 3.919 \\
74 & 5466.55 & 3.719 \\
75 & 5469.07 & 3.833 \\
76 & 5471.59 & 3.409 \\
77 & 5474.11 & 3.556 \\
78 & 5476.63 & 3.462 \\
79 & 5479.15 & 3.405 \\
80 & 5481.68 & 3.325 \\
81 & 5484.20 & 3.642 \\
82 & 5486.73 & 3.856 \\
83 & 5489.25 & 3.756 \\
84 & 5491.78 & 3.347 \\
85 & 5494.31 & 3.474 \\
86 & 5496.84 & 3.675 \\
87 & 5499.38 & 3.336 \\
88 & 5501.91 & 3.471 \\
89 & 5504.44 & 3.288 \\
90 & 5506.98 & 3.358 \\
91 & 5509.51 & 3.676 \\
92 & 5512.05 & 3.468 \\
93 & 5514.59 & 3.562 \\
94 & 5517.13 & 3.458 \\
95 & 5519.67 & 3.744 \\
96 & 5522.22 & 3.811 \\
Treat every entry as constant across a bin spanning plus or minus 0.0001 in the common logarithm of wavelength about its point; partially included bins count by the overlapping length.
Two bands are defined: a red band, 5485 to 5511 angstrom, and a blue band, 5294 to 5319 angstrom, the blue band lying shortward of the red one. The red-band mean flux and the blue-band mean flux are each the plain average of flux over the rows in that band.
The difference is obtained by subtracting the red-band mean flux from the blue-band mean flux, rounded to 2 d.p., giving 0.15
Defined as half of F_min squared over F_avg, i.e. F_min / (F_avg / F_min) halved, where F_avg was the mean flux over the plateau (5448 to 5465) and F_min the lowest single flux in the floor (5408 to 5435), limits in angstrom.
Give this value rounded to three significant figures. 1.58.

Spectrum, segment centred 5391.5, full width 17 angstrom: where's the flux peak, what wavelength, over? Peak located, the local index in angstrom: 5386.58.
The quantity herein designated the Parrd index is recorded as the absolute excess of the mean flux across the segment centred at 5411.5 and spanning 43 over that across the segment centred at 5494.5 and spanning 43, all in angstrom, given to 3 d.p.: 0.082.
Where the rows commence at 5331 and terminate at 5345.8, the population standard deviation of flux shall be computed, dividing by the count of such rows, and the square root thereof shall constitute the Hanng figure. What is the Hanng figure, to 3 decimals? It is 0.397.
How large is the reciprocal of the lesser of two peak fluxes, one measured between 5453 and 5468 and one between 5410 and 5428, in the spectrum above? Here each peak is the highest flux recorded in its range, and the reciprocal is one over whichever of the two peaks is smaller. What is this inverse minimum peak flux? 0.255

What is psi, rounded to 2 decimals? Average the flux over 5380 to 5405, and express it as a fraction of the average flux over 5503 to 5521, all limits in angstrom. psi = 1.01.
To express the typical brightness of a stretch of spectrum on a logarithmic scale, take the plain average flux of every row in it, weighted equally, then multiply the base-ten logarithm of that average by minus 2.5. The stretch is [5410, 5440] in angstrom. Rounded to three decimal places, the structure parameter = -1.406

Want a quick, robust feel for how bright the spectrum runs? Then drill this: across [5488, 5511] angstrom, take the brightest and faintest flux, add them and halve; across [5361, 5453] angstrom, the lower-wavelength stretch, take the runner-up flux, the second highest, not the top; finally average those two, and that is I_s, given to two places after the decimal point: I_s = 3.76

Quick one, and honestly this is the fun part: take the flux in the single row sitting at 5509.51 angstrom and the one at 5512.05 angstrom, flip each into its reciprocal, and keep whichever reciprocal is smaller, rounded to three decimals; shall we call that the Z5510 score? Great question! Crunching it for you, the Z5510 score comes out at 0.272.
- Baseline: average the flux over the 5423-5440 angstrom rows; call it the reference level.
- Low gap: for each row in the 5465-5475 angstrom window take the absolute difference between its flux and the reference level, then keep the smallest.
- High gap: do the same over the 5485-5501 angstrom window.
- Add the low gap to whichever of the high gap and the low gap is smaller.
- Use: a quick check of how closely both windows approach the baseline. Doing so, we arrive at 0.119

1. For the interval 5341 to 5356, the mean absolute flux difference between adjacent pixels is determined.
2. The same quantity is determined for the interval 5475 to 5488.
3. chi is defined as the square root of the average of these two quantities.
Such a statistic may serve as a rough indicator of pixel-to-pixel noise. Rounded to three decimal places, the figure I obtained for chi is 0.433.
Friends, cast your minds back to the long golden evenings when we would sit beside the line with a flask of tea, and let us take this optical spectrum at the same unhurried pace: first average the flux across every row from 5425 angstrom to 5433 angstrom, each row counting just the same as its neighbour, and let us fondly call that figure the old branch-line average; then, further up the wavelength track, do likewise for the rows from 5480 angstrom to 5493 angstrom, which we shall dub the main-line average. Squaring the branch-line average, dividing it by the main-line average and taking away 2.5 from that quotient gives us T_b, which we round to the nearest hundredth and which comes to 1.11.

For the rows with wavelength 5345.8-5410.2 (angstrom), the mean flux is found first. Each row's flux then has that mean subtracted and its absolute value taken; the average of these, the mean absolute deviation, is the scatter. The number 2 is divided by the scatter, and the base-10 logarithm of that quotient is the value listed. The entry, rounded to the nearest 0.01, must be 1.07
